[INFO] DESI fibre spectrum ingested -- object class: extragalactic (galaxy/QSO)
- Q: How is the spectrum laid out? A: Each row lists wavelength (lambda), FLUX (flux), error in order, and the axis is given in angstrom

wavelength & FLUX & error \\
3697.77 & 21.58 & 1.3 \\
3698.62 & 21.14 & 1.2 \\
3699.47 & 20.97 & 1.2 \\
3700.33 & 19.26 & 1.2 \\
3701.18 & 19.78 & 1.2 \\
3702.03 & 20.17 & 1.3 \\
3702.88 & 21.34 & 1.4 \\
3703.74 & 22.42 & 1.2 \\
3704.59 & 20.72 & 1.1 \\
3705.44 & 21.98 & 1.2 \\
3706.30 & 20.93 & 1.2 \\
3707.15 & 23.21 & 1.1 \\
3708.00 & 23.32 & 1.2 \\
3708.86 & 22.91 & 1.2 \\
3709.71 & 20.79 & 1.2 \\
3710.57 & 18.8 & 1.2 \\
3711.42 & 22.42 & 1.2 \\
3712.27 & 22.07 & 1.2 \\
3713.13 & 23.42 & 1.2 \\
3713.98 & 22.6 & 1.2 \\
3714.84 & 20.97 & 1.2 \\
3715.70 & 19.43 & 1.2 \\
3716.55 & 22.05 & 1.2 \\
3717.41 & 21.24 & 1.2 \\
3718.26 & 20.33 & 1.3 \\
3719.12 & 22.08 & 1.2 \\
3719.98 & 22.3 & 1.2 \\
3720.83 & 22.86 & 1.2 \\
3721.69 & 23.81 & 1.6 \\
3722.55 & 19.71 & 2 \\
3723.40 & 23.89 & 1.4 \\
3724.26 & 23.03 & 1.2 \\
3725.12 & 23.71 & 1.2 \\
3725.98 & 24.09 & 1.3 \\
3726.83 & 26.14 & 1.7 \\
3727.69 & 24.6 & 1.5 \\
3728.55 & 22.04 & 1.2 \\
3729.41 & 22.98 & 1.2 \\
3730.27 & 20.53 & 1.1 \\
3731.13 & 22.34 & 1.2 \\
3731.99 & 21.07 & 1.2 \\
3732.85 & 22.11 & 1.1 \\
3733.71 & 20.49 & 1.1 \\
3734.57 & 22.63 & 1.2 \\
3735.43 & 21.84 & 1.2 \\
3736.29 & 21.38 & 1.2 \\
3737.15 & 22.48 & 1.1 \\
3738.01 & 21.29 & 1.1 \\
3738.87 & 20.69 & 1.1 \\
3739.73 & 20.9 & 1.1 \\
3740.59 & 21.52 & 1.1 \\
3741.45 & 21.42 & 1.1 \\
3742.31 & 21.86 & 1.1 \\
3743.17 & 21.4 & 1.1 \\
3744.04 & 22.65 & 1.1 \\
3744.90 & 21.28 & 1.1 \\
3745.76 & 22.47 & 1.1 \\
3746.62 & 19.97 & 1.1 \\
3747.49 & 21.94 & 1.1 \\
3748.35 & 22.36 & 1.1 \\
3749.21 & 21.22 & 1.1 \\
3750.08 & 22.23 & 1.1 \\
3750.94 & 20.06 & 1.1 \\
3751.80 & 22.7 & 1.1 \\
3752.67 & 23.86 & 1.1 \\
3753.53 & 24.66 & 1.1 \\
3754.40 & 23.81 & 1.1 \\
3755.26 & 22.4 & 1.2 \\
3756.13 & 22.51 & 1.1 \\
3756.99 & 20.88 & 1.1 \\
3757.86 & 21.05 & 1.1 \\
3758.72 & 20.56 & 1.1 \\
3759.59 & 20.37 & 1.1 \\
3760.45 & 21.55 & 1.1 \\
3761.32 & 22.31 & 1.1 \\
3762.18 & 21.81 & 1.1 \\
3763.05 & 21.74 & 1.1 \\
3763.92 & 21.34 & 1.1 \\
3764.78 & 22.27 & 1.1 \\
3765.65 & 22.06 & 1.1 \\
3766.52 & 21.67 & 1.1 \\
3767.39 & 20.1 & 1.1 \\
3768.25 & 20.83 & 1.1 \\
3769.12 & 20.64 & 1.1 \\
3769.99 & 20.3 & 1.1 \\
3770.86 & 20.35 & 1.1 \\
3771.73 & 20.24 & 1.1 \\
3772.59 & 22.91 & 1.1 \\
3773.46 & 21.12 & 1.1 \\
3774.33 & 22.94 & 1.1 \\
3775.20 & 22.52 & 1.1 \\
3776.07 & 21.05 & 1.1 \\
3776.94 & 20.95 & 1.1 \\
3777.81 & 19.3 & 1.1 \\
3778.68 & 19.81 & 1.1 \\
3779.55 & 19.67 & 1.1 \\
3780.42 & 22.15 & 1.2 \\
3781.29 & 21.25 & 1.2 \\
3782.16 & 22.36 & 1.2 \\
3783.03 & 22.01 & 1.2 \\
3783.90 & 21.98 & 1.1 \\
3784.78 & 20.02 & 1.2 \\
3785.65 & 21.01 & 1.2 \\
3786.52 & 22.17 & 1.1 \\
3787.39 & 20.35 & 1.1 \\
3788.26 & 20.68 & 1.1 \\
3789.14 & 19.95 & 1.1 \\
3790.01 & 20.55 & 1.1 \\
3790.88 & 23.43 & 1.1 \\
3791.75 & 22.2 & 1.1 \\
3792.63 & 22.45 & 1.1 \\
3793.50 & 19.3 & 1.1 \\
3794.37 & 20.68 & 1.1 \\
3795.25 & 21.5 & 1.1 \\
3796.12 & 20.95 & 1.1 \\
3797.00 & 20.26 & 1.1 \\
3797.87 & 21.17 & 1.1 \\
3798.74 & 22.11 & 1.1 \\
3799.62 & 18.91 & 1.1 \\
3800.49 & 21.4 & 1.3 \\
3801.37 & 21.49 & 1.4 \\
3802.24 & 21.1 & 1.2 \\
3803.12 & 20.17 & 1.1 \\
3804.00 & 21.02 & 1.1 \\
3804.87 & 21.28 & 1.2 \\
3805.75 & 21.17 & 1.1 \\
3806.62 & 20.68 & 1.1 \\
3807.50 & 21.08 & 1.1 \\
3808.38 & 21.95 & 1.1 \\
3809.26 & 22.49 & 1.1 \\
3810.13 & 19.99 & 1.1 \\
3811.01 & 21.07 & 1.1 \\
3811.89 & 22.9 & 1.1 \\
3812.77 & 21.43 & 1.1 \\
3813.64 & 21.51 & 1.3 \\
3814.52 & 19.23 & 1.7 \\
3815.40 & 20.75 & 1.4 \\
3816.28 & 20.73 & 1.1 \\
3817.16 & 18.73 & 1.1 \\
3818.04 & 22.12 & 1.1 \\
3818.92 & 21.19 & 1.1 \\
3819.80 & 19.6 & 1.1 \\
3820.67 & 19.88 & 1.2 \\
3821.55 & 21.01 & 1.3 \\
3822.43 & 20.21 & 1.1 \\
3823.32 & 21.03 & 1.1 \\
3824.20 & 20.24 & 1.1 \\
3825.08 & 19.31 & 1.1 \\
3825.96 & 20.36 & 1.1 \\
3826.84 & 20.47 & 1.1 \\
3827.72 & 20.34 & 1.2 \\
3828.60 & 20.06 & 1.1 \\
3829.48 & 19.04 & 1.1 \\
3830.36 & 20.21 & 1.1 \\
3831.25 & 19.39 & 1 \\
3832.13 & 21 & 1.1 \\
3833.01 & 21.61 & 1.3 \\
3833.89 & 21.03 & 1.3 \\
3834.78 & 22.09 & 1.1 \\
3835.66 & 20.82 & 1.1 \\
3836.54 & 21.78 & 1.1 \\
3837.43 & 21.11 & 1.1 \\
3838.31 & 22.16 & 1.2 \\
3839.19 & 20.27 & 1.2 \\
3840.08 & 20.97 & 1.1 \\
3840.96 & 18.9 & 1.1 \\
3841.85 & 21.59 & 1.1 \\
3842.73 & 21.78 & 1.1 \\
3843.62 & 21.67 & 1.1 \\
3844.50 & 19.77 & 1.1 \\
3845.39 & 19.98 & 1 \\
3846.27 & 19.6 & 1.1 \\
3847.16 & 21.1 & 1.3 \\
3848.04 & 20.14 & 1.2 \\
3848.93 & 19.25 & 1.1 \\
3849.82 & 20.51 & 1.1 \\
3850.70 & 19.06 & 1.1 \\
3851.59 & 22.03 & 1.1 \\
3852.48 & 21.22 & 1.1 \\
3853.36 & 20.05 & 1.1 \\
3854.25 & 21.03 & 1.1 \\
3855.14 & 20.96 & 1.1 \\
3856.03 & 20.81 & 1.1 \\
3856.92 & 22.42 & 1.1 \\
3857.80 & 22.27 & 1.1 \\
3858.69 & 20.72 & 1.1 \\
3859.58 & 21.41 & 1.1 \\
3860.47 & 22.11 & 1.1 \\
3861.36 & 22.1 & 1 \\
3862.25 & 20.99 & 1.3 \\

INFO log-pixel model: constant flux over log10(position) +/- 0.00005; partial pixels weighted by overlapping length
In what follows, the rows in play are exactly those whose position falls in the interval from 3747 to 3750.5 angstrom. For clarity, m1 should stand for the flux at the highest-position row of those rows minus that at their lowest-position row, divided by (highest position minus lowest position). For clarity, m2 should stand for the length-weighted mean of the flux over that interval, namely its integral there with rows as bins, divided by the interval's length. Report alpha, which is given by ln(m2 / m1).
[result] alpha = 5.3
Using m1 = 0.1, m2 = 21.9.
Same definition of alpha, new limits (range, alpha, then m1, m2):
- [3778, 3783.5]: 3.7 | 0.5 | 21.1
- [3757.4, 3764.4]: 6.1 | 0.0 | 21.4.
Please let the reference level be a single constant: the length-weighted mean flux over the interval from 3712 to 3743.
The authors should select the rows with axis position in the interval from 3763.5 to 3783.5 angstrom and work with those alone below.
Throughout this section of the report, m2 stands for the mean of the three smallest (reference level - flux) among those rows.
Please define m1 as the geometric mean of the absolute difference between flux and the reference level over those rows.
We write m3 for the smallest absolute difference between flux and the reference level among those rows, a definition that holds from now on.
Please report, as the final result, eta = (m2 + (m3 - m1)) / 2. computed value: -0.67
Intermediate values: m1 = 0.70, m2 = -0.7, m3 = 0.04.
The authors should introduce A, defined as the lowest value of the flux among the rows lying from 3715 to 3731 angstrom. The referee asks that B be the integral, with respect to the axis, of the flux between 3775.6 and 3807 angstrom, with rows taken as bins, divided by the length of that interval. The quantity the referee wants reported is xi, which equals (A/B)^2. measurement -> 0.85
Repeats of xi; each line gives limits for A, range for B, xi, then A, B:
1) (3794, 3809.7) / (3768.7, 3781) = 0.81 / 18.91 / 21.0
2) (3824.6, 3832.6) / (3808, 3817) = 0.81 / 19.04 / 21.1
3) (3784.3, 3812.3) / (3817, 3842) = 0.84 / 18.91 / 20.6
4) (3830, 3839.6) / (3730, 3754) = 0.79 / 19.39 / 21.8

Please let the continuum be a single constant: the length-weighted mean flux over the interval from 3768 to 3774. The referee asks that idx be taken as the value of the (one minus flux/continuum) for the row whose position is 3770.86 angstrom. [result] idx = 0.03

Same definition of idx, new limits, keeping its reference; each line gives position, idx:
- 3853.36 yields 0.04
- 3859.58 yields -0.02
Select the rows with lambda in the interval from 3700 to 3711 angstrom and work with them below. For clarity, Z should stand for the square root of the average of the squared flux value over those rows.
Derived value 21.3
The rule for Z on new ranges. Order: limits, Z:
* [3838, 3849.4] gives 20.6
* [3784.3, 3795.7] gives 21.1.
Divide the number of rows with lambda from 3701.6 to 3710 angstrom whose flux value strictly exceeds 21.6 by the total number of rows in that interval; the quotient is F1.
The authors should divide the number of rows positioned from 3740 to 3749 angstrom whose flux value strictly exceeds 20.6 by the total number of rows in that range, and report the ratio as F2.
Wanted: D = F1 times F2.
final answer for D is 0.45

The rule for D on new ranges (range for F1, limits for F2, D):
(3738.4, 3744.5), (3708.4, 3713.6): 0.24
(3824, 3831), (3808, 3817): 0.00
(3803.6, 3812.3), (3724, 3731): 0.26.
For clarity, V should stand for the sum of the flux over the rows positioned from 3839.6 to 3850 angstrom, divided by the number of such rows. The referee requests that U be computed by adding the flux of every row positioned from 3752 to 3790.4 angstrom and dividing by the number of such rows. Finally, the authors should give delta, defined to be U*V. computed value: 438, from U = 21.4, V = 20.4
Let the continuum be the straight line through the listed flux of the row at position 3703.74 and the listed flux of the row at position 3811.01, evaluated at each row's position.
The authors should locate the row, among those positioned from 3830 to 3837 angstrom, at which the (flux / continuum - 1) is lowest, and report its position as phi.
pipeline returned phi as 3831.25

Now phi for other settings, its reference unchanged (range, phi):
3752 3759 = 3758.72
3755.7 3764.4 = 3759.59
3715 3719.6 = 3715.70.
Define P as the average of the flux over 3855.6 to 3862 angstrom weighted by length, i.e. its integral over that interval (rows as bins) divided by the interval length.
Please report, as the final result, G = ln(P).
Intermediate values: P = 21.7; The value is 3.08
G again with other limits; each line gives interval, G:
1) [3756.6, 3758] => 3.04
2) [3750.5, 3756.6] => 3.13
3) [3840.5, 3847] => 3.02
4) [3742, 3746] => 3.09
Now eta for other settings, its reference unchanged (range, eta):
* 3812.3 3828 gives -0.39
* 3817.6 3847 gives -0.48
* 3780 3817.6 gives -0.77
